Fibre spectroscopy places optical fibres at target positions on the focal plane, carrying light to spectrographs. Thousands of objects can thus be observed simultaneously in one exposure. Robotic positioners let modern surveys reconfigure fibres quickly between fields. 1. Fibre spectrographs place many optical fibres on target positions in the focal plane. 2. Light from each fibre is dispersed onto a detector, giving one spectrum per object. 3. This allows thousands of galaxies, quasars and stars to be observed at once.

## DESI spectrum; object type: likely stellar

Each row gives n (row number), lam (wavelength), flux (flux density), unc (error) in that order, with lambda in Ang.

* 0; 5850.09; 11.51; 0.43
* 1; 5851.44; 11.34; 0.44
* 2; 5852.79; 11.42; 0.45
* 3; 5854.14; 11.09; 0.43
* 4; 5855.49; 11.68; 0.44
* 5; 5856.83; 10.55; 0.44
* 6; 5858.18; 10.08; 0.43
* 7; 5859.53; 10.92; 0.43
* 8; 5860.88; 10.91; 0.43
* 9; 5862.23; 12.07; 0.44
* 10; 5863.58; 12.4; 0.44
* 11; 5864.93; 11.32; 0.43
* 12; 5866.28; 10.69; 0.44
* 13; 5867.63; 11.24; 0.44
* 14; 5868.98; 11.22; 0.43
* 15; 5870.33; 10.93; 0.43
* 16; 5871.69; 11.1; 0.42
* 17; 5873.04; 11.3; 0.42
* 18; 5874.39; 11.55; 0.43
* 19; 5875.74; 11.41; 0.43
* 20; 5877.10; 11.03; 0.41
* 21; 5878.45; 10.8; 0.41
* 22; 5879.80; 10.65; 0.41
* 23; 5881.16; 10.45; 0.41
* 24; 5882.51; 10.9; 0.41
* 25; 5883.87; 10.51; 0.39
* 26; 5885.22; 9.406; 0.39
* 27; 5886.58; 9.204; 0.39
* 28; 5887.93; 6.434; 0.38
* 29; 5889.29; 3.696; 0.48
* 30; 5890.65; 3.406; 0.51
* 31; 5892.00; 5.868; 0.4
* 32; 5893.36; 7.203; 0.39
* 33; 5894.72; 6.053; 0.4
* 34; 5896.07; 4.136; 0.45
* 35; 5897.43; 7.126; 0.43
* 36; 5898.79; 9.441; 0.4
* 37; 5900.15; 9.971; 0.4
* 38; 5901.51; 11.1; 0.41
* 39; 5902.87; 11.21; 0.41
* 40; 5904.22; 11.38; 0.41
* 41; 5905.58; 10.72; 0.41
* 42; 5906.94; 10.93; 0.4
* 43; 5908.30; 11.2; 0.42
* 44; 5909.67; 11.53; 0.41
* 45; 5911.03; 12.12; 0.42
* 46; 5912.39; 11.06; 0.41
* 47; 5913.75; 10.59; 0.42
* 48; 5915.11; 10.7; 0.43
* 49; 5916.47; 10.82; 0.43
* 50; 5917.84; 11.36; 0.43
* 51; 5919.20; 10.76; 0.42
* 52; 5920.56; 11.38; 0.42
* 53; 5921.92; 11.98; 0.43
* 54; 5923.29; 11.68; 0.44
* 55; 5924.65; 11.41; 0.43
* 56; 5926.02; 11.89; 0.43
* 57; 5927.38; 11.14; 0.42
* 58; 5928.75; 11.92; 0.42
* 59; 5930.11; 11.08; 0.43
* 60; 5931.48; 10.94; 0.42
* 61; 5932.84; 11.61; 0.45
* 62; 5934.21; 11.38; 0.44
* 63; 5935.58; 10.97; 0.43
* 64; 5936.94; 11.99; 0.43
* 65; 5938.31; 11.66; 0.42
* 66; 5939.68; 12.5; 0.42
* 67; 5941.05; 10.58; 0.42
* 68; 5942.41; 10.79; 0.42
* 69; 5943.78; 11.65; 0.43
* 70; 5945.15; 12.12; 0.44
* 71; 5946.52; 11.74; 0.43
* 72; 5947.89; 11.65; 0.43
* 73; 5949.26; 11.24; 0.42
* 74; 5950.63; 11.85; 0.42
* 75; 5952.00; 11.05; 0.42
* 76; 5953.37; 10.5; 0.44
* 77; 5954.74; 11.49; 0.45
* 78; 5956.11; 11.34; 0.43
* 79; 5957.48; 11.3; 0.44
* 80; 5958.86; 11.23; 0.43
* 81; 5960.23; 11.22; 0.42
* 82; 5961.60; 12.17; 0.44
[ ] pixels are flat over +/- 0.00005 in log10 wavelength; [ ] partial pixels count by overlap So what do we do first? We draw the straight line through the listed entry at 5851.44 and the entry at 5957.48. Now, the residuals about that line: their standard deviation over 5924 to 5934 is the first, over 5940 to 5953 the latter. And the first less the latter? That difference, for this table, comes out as -0.13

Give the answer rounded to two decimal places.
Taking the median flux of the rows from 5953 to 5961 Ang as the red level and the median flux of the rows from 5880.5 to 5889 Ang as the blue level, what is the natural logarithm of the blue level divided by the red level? -0.13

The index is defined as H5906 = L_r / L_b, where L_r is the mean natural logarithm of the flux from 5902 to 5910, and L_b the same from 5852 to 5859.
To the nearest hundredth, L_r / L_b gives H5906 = 1.01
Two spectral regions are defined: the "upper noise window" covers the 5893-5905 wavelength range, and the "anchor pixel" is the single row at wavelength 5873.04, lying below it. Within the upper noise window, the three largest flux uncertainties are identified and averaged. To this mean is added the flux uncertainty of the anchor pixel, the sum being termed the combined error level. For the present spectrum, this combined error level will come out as 0.85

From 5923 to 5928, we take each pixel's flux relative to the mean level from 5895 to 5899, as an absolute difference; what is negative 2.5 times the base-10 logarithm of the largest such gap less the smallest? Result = 0.3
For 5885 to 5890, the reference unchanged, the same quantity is -1.1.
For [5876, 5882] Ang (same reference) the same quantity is 0.6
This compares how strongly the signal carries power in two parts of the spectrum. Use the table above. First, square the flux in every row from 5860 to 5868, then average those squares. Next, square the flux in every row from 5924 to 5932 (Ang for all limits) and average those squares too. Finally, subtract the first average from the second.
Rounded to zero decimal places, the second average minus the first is -1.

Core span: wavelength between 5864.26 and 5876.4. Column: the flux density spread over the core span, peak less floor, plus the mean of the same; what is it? 12.1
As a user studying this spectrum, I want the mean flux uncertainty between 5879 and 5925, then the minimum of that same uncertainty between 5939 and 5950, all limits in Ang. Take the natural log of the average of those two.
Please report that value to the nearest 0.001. -0.871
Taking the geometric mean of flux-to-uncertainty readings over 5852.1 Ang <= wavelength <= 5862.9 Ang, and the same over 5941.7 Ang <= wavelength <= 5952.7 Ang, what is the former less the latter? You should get -1.6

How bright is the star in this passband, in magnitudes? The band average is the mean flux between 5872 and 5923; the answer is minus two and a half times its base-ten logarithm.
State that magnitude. -2.47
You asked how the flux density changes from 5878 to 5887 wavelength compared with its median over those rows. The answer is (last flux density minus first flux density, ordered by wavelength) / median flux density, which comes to -0.152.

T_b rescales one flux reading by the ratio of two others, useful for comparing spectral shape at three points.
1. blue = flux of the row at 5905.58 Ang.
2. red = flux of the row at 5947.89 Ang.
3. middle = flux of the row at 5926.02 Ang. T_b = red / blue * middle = 12.9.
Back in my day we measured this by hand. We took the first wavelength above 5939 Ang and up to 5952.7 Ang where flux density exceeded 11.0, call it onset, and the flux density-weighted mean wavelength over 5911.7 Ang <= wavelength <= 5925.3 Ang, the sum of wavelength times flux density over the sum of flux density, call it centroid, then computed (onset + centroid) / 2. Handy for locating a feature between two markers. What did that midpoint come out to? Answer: 5929.2 Ang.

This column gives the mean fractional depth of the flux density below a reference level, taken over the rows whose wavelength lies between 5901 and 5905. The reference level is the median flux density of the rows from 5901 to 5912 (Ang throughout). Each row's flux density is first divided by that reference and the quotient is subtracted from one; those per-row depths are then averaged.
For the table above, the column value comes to -0.002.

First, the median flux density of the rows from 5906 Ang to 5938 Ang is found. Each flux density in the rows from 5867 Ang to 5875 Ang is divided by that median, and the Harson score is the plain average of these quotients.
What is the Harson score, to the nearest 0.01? 0.99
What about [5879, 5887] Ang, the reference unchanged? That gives 0.90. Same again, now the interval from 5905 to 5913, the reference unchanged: 0.99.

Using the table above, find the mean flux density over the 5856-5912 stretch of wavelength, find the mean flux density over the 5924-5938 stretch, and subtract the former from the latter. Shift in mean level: 1.6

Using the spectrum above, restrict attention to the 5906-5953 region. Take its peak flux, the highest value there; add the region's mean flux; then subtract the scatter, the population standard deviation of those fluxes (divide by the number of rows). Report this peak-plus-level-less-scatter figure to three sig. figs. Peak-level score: 23.4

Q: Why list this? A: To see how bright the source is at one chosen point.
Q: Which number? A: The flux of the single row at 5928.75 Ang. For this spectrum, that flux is 11.92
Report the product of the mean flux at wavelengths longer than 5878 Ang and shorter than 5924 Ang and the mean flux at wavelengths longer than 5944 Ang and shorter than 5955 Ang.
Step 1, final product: 110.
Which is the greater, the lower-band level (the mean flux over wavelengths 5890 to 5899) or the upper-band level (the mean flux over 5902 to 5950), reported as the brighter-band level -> 11.36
